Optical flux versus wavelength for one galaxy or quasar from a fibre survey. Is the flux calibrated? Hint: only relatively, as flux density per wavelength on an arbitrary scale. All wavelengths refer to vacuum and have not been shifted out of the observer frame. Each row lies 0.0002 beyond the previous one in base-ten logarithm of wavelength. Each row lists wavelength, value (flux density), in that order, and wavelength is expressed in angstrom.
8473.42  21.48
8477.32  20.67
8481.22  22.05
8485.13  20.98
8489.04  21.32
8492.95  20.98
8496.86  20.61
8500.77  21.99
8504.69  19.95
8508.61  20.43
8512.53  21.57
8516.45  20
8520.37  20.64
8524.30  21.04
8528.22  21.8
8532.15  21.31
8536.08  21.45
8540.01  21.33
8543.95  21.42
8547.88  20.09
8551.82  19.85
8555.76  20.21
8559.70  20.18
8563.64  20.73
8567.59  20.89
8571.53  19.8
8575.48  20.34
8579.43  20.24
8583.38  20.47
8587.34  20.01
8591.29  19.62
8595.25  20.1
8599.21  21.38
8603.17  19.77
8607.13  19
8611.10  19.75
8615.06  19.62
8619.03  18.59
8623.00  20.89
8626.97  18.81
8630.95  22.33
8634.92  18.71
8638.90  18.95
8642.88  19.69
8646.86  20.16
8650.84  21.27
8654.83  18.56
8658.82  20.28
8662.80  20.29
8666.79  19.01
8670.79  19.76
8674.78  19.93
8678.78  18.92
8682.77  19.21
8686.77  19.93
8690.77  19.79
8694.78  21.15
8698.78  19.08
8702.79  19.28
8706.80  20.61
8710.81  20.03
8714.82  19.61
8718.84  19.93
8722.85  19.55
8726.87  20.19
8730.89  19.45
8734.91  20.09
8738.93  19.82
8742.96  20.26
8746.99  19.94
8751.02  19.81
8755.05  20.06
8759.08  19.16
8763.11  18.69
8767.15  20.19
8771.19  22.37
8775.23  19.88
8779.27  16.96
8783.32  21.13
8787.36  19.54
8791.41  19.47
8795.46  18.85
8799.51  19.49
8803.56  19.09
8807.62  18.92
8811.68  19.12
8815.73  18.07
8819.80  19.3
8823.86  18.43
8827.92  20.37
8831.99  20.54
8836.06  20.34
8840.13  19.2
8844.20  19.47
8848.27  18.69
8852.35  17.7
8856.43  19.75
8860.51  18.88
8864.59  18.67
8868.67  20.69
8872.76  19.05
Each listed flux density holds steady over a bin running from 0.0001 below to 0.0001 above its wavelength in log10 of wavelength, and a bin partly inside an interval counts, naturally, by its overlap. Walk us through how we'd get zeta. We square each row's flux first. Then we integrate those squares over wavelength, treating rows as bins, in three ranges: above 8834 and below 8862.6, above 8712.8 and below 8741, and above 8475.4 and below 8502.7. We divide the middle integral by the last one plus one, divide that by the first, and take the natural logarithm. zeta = -9.37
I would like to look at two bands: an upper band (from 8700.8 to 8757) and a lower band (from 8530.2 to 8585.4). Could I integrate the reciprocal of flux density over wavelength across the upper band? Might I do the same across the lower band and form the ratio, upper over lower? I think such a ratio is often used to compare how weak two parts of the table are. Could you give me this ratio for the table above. 1.05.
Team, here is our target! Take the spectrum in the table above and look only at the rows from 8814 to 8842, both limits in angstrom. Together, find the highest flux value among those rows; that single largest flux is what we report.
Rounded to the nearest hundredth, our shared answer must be 20.54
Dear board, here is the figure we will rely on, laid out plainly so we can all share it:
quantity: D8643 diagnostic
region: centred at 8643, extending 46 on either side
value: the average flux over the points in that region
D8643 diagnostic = 19.8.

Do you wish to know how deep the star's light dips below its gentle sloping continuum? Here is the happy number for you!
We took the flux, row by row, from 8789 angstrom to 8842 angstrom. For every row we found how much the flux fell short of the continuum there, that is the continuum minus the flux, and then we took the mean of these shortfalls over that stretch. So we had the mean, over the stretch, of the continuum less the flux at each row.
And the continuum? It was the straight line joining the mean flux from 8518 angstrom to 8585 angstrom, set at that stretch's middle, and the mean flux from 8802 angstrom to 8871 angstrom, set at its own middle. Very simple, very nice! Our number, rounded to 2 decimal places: 0.03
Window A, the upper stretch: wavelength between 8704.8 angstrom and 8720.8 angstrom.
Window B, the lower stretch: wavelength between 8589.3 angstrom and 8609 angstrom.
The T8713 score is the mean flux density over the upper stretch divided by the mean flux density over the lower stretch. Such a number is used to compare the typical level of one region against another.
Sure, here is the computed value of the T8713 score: 1.00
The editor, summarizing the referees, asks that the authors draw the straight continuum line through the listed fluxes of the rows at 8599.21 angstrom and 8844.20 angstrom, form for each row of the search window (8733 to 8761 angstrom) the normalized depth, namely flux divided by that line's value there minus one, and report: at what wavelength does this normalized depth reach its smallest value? 8759.08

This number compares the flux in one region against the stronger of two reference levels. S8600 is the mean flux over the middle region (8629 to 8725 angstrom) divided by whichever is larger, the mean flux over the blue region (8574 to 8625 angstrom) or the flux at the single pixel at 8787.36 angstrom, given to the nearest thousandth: 0.993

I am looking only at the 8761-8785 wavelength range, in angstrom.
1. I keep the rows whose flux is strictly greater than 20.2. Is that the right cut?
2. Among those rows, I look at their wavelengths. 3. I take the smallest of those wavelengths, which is 8771.19 angstrom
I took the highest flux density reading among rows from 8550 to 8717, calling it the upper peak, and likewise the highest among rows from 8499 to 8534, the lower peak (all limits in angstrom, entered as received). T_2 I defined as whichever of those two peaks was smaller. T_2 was 22.0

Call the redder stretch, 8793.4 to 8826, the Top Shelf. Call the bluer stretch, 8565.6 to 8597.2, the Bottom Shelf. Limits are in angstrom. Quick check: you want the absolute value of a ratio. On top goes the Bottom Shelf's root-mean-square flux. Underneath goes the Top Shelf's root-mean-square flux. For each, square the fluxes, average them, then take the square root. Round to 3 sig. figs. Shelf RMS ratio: 1.07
